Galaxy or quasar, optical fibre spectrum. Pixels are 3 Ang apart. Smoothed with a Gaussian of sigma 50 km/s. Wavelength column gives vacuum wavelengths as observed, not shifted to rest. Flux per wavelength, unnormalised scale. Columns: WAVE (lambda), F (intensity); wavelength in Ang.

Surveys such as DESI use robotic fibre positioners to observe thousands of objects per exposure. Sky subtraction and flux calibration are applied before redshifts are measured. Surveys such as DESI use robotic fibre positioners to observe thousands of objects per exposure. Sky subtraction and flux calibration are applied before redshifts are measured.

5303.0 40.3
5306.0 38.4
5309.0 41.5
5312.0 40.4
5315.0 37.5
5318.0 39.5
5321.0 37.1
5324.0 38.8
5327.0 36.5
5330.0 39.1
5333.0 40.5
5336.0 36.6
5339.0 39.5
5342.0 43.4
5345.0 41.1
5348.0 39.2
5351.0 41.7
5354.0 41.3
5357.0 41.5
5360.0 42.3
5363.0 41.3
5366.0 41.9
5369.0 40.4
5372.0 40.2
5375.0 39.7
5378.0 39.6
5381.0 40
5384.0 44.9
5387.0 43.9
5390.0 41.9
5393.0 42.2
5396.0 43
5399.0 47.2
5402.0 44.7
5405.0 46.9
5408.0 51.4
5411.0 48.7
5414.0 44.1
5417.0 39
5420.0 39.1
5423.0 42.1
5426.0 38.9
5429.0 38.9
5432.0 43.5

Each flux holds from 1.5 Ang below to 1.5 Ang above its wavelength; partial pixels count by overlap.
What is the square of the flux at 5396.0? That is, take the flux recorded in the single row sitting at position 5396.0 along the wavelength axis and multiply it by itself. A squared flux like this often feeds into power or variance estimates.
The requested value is 1849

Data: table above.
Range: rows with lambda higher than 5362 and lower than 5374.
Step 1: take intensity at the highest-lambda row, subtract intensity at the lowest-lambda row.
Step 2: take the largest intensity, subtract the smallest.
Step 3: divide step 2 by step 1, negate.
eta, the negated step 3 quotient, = 2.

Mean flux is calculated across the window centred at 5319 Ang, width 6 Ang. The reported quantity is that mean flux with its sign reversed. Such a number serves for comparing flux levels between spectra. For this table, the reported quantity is -38.3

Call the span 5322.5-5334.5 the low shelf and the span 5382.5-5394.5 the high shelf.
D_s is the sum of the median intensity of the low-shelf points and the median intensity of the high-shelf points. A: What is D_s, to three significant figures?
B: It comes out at 82.0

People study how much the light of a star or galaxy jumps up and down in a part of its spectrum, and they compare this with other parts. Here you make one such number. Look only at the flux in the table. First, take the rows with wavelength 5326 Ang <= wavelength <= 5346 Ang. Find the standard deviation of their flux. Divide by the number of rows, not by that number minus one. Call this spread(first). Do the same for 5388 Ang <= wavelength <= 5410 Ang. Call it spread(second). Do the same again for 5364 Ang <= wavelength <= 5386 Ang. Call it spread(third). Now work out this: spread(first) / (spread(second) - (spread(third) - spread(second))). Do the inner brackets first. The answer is 0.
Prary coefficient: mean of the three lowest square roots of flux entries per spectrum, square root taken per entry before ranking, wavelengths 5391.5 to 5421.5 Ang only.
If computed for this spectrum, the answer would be 6.33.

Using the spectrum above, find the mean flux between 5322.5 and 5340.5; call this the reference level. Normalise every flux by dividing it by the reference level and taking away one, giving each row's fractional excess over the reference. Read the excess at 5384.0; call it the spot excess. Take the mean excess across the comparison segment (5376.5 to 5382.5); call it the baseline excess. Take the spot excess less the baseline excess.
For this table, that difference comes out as 0.13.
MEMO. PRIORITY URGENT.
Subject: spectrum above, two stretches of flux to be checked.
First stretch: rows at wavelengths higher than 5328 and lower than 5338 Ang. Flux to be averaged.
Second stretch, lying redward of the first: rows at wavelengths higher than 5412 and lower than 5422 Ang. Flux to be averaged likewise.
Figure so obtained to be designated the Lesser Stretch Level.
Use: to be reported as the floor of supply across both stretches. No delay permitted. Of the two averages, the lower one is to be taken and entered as 38.7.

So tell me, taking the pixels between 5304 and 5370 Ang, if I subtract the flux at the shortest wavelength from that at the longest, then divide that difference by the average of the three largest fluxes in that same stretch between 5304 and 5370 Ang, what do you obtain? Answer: 0.047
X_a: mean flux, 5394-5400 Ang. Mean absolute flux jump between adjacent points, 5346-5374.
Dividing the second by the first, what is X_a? 0.020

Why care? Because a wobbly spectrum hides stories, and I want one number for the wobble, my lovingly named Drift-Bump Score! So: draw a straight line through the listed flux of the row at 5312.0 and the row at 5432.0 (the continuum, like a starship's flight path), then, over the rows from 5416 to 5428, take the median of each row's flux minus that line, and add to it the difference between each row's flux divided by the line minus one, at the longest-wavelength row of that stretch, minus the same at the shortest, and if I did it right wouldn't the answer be -4.1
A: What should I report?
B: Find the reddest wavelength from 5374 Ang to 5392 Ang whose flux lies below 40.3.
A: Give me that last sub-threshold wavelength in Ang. 5381.0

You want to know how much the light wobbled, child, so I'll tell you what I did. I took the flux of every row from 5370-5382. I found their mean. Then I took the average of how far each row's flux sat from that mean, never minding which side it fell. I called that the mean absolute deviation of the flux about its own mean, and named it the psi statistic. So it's 0.2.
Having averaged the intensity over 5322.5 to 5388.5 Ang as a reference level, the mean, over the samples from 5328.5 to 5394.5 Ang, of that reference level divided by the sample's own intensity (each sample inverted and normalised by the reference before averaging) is 0.99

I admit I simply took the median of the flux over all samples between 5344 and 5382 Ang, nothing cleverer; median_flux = 41.1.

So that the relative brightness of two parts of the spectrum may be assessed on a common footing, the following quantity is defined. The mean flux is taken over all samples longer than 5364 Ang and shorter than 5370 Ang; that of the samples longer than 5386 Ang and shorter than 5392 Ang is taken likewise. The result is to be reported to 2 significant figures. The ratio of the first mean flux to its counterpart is 0.96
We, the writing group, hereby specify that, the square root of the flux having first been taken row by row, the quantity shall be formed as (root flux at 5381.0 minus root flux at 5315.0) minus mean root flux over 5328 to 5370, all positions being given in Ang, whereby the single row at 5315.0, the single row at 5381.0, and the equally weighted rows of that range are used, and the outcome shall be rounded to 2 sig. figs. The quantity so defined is -6.2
